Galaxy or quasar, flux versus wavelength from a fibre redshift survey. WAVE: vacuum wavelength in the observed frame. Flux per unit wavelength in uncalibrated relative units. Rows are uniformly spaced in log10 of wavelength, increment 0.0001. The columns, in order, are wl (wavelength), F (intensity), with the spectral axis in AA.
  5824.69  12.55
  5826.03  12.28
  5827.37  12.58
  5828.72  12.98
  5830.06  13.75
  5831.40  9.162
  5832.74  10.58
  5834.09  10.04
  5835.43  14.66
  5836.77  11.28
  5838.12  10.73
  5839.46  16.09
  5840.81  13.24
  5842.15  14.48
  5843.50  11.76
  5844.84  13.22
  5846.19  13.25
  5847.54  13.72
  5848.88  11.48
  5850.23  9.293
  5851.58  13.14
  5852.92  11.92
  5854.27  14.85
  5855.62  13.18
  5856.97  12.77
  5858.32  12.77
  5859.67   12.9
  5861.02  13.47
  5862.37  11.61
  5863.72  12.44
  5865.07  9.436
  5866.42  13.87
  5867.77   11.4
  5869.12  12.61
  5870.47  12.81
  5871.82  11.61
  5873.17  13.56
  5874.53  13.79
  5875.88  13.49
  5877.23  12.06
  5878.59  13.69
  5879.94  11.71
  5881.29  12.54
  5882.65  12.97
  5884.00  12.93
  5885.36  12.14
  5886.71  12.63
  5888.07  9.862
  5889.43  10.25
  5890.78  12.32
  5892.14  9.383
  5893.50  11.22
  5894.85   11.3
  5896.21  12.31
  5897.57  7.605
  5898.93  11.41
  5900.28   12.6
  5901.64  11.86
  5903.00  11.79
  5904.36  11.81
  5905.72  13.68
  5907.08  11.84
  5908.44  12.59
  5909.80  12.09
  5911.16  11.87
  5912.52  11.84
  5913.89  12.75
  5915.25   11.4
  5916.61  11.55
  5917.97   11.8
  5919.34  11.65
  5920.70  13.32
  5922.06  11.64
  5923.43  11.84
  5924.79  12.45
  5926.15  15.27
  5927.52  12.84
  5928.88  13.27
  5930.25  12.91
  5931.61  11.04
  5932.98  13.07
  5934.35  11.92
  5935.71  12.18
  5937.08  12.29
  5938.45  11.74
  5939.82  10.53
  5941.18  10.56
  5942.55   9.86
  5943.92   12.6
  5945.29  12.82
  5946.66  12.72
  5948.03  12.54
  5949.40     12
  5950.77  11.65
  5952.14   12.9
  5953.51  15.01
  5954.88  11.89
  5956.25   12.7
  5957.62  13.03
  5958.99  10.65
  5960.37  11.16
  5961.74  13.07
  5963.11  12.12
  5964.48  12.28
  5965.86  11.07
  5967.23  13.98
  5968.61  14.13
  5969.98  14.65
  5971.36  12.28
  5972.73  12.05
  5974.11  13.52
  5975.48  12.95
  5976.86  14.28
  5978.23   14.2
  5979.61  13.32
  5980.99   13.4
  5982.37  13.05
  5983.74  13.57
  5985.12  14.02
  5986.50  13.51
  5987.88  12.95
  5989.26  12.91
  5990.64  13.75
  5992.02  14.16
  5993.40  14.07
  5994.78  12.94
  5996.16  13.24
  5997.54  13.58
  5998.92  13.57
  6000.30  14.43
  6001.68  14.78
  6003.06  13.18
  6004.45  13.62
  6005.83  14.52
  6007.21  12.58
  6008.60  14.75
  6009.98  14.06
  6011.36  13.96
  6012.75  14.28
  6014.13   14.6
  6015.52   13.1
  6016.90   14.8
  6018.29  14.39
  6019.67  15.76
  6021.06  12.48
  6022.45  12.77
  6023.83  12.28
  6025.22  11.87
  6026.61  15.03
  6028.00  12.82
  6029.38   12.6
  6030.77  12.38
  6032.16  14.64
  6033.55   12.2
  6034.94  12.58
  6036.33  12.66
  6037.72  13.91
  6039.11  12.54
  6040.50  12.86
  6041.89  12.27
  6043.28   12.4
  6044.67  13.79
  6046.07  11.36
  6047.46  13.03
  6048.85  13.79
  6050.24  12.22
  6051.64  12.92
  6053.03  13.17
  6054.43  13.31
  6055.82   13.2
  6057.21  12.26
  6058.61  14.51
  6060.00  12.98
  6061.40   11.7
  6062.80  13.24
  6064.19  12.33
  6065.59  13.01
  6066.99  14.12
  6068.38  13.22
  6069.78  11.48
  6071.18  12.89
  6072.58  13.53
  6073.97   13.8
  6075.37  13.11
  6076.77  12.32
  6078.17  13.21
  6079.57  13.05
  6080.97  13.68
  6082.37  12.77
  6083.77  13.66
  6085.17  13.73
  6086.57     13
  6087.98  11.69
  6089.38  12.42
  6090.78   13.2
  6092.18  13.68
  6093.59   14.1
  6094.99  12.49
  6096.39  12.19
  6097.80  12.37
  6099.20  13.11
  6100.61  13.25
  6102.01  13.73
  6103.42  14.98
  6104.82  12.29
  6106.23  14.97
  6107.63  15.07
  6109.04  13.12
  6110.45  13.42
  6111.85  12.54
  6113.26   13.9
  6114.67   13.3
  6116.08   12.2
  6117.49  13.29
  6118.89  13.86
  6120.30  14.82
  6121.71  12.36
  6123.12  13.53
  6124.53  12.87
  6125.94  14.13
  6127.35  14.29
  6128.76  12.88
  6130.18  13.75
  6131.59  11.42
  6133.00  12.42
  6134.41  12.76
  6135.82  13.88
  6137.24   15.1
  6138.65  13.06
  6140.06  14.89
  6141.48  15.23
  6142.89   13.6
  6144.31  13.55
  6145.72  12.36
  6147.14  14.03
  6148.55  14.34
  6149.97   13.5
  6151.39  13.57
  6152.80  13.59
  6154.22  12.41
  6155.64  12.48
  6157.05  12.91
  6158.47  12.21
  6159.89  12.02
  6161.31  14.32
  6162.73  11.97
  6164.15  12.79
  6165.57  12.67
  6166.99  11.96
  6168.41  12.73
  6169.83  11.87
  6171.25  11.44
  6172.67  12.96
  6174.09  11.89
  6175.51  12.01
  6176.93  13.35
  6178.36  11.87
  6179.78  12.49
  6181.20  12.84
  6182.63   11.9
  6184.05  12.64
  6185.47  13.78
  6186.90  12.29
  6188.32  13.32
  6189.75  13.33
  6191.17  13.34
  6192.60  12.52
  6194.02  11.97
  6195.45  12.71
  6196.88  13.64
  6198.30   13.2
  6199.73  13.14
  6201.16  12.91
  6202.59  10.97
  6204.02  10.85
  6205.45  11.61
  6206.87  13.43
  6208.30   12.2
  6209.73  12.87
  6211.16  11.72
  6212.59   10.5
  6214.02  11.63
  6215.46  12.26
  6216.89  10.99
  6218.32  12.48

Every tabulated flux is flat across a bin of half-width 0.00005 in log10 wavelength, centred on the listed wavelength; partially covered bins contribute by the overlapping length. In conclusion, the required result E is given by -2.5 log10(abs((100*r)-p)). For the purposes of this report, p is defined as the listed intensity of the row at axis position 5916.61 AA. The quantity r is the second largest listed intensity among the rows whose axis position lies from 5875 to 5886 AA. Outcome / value -7.82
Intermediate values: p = 11.55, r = 13.49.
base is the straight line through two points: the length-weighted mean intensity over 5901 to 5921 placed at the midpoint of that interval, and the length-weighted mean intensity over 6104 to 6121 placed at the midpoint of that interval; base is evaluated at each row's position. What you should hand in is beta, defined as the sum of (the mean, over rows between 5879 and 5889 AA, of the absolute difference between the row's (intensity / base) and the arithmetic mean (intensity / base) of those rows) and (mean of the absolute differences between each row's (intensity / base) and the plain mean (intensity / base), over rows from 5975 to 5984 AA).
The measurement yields 0.096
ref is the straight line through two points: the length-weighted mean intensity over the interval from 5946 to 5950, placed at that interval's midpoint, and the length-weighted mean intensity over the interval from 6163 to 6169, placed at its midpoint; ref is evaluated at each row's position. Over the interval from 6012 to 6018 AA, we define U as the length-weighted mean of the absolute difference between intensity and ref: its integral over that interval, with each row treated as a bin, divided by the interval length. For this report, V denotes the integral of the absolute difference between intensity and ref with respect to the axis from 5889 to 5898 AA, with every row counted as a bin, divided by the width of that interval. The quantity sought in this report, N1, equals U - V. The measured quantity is 0.07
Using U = 1.76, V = 1.7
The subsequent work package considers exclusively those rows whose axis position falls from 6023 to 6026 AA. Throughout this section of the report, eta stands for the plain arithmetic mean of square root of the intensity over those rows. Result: 3.47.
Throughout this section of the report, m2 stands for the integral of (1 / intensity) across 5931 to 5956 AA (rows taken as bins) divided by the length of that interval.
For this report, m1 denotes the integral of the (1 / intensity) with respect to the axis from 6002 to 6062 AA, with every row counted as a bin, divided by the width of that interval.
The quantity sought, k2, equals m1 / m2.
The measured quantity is 0.91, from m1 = 0.0758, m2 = 0.083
